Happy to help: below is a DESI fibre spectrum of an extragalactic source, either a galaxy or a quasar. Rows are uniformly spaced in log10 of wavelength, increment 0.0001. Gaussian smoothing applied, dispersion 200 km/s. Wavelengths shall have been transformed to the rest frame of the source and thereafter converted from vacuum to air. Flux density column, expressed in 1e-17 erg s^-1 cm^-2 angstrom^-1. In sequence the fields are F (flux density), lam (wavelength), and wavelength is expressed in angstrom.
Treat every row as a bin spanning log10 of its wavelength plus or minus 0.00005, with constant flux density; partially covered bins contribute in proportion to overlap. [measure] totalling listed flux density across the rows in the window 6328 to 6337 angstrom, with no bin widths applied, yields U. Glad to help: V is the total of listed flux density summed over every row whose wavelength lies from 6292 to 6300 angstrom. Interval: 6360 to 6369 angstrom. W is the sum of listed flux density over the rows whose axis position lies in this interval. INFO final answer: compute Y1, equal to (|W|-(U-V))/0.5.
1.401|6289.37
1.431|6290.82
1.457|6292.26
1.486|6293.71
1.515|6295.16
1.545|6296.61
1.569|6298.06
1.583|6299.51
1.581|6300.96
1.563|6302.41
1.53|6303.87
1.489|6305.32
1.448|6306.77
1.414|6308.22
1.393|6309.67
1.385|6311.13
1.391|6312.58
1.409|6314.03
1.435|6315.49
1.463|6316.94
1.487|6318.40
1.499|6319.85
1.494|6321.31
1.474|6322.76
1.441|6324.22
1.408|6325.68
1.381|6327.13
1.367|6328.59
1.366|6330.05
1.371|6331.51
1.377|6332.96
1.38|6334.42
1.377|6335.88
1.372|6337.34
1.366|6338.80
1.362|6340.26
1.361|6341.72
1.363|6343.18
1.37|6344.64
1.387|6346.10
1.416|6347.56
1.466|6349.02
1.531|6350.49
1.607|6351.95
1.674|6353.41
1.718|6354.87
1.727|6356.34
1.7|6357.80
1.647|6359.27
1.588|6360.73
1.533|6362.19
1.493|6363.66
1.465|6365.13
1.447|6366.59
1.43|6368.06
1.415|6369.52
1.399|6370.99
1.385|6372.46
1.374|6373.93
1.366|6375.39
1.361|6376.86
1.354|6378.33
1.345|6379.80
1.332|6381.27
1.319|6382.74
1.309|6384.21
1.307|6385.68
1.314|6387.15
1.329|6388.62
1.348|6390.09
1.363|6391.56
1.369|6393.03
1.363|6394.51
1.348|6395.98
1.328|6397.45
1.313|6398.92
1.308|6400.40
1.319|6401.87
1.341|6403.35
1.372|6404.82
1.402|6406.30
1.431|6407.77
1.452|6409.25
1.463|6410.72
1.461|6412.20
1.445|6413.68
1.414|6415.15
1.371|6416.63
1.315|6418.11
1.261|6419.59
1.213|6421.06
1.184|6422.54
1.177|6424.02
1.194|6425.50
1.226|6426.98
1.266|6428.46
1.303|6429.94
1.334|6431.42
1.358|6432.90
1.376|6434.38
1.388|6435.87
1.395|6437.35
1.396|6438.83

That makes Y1 19.7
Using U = 8.24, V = 9.2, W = 9.0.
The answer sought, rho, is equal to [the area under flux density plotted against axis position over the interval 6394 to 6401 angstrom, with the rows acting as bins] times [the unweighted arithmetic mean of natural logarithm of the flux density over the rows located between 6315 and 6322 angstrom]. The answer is 3.6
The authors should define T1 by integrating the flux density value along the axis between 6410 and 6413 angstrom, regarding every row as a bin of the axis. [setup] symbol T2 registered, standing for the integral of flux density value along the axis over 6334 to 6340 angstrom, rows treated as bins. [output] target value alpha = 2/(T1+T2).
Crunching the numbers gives 0.16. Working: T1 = 4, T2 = 8.2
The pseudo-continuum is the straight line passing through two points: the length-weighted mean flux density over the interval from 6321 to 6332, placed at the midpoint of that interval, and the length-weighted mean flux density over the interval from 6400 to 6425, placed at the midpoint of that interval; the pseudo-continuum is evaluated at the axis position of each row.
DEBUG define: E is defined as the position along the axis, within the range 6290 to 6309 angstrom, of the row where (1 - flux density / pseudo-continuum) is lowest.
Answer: 6299.51 angstrom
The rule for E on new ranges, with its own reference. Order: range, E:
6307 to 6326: 6319.85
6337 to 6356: 6354.87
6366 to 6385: 6366.59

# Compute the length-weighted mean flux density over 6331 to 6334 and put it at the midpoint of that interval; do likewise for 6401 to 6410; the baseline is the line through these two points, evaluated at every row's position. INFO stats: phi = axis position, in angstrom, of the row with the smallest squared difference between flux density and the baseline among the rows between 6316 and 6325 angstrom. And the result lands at 6324.22 angstrom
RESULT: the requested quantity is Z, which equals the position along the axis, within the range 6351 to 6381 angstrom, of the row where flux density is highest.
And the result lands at 6356.34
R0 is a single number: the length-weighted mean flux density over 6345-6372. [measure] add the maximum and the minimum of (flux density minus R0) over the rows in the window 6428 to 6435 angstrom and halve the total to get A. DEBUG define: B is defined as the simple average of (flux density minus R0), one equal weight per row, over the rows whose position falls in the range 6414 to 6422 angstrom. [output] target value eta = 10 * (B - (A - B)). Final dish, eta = -2.2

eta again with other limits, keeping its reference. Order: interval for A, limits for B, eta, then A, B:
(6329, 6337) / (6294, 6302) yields 2.1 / -0.159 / 0.027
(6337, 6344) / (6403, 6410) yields -1.0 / -0.165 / -0.132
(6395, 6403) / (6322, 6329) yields -0.3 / -0.204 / -0.118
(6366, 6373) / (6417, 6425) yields -4.9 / -0.116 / -0.302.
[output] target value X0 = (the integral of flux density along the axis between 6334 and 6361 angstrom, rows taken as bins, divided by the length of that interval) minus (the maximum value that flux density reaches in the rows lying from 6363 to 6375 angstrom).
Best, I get 0.00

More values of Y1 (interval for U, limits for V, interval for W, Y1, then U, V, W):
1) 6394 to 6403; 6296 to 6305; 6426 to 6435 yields 18.5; 7.98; 9.4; 7.9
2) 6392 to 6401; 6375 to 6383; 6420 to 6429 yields 14.6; 8.03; 8.1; 7.3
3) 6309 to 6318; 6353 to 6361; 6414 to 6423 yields 18.7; 8.48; 10.1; 7.8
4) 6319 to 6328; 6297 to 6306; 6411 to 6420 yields 17.8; 8.70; 9.3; 8.3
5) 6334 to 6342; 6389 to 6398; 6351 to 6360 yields 19.9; 8.22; 8.1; 10.1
